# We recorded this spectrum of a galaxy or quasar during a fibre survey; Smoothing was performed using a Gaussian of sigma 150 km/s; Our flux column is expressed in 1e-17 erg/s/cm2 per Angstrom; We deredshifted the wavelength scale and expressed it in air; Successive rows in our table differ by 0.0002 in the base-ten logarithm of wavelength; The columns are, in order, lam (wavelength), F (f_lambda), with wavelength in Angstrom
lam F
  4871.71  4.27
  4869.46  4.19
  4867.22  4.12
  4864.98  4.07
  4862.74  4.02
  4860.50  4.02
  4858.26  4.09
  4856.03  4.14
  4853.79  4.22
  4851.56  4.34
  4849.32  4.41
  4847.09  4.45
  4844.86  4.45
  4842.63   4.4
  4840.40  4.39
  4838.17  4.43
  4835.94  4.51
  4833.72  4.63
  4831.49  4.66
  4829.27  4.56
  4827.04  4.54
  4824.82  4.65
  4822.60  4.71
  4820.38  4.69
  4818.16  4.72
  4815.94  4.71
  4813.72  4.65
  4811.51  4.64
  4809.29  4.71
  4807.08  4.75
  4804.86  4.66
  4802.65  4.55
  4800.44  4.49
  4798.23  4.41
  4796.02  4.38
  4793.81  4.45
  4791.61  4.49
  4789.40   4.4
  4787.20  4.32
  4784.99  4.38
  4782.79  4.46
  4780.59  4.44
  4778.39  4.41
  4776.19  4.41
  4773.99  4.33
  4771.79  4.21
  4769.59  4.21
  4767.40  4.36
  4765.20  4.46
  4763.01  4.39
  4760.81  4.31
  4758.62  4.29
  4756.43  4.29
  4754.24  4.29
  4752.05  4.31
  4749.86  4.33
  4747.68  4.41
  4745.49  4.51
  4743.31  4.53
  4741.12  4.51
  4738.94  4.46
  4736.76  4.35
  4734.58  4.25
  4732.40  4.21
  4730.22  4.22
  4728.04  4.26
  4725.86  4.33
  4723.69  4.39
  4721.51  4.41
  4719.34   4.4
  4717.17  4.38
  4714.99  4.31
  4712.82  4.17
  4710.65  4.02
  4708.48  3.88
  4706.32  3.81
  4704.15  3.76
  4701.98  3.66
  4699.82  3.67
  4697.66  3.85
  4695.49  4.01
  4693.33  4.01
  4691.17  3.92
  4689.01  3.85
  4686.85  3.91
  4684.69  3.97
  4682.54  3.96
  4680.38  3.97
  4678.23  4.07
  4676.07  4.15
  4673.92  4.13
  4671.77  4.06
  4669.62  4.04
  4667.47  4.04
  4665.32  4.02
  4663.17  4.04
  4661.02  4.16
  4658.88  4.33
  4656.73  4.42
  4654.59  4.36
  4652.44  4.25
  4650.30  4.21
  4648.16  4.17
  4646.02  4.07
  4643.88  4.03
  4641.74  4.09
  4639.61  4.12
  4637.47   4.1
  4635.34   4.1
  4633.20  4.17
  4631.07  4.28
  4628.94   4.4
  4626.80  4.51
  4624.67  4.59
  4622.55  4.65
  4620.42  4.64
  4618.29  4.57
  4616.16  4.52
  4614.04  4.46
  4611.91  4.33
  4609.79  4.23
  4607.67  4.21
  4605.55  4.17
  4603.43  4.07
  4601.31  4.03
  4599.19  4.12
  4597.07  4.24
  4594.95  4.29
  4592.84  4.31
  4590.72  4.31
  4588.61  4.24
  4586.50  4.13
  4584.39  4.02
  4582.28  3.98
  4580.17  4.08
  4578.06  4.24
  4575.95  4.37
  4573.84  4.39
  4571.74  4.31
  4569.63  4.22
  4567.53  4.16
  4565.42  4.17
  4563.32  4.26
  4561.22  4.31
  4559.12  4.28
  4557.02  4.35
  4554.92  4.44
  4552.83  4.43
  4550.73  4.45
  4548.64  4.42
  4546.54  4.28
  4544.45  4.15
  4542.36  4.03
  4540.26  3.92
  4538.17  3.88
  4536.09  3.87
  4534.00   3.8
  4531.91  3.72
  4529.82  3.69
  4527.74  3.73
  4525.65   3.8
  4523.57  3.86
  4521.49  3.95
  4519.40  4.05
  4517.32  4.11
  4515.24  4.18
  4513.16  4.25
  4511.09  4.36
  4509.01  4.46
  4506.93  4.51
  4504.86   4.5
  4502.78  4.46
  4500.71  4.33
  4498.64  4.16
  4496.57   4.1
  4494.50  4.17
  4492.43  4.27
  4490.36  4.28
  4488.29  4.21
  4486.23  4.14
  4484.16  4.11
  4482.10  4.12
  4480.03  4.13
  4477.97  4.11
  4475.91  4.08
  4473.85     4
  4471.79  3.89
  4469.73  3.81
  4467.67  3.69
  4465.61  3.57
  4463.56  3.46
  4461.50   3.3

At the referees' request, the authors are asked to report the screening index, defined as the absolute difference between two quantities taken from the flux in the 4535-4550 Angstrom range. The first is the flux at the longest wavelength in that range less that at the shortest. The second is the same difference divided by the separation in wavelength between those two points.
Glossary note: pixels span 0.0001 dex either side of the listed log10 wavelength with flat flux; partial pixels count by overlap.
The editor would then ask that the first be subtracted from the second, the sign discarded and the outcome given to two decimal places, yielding 0.51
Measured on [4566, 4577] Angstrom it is 0.19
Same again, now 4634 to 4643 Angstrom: 0.01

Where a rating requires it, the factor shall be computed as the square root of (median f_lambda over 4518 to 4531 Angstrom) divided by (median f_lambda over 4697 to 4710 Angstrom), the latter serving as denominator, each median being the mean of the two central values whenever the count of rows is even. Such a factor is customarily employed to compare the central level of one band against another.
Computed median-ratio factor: 1.01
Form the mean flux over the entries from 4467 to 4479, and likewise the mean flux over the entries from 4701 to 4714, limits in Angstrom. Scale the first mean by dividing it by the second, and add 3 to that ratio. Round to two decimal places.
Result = 4.01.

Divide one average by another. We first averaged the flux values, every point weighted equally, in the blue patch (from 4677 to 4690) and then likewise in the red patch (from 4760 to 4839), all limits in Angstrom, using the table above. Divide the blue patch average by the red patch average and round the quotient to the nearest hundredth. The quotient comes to 0.88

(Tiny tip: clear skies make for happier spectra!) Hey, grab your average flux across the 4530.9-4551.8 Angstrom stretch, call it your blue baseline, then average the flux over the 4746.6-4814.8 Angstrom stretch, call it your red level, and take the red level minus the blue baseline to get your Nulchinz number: 0.37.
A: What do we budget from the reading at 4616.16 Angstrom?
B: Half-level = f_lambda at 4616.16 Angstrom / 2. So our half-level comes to 2.26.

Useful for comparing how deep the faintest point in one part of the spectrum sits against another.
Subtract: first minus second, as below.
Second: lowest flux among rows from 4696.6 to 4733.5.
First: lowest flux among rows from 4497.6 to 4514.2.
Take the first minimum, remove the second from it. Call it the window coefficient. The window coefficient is 0.50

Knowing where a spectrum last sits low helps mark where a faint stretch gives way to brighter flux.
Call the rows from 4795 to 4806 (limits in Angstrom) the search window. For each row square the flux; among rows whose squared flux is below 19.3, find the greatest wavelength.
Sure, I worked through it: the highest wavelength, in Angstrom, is 4796.02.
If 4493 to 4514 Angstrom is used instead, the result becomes 4513.16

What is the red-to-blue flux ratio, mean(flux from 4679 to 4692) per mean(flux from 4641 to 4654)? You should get 0.95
